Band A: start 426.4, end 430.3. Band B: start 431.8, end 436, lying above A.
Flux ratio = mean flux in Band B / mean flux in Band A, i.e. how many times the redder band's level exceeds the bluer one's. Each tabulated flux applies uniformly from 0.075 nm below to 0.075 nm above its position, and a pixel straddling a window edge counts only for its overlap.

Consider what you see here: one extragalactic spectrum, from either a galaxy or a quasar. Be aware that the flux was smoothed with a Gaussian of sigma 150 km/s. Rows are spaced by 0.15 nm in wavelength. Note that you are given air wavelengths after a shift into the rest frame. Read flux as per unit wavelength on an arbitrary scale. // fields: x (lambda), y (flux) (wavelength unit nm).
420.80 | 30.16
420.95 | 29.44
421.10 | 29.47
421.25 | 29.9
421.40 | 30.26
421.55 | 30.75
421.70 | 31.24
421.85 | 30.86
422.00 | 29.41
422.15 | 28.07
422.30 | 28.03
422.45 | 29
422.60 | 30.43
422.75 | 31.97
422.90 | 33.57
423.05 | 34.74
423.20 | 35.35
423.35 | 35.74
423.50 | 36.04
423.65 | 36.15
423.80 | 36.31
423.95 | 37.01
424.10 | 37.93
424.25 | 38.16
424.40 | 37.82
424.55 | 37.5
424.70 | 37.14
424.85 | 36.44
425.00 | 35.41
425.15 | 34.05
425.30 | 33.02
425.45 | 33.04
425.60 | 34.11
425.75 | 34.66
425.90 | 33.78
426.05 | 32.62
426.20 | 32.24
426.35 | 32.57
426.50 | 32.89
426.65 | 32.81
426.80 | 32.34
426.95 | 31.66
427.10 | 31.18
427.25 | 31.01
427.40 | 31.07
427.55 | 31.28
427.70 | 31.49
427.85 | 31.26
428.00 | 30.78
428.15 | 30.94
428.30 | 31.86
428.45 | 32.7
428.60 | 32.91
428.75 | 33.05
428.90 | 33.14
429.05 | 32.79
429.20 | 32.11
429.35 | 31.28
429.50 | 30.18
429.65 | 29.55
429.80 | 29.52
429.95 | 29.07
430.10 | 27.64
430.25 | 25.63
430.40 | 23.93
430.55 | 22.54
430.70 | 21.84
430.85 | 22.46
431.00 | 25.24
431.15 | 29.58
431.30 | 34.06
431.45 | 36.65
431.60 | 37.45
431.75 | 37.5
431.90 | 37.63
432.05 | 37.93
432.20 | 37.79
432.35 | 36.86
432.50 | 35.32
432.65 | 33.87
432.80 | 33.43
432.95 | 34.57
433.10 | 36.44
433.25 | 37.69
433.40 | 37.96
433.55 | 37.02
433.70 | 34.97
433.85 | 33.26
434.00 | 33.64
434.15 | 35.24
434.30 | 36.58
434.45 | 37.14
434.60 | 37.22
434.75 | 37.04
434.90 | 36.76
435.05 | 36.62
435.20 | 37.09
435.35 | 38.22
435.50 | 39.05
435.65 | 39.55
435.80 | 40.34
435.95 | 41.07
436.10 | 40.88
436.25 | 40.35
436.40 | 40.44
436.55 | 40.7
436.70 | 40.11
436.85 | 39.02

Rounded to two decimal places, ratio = 1.18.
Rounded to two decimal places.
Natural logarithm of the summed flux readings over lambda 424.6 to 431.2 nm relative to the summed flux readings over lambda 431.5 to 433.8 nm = 0.92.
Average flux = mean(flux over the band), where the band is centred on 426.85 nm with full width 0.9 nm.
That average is 32.0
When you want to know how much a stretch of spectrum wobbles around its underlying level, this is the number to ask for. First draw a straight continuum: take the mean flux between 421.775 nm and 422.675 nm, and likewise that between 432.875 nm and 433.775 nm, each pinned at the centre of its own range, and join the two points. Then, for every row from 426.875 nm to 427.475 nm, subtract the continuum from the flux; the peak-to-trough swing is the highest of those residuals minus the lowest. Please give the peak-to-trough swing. 0.9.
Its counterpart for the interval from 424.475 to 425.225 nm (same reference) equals 3.8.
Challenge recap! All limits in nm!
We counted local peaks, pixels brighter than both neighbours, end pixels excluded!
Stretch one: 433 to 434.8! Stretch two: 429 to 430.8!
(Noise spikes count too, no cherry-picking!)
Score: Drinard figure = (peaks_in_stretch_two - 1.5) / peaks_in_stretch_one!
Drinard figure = -0.75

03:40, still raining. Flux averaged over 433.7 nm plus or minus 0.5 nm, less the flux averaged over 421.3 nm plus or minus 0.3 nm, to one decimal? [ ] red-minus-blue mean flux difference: 5.6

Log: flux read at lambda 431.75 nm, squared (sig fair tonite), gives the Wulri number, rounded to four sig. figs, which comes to 1406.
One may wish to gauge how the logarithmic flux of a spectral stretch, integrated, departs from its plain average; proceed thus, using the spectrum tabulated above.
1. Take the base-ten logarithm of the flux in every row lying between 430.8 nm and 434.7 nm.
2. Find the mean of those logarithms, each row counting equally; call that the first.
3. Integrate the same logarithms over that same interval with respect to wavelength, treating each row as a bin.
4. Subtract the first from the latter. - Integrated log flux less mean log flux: 4.47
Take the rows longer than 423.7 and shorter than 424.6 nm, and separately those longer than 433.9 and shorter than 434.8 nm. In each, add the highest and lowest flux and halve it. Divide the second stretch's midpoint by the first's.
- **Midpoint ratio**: 0.95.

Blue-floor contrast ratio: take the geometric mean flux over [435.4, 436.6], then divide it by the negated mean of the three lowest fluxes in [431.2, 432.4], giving -1.12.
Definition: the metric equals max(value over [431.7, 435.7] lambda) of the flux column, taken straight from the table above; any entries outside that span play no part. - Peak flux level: 39.55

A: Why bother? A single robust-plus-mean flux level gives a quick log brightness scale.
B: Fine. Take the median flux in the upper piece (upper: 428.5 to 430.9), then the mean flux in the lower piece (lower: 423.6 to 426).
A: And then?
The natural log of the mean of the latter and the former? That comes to 3.486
